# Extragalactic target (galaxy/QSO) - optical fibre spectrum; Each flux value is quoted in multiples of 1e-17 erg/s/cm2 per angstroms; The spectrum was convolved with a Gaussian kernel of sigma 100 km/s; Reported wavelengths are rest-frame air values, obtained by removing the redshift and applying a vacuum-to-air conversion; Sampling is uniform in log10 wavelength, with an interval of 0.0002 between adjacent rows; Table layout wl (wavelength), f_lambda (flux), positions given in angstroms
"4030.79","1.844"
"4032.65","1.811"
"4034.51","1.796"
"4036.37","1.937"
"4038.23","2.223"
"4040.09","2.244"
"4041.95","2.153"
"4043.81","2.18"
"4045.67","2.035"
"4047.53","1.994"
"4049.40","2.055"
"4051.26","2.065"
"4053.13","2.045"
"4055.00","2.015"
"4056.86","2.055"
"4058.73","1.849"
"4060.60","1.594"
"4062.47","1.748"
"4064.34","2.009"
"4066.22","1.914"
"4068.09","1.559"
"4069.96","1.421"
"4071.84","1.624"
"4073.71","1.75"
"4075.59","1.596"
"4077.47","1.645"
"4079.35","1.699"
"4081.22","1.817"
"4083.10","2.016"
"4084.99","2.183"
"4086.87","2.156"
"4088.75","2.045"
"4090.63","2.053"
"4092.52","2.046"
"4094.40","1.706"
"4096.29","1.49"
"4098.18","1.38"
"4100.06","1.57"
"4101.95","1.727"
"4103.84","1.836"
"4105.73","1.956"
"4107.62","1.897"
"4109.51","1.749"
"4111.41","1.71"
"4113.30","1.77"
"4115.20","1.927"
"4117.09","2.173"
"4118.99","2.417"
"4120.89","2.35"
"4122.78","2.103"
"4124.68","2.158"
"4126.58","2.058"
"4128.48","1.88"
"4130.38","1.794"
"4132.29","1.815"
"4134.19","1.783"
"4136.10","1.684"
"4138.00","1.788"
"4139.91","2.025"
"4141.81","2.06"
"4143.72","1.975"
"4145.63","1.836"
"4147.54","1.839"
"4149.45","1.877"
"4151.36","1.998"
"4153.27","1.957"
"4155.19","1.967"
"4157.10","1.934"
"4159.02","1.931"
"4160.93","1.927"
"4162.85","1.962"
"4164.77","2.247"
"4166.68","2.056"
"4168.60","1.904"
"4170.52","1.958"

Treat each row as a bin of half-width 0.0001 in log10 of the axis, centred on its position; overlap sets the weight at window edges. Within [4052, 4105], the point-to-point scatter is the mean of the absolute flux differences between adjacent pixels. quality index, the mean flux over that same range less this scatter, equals 1.66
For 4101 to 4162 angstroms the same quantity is 1.84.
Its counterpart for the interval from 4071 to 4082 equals 1.59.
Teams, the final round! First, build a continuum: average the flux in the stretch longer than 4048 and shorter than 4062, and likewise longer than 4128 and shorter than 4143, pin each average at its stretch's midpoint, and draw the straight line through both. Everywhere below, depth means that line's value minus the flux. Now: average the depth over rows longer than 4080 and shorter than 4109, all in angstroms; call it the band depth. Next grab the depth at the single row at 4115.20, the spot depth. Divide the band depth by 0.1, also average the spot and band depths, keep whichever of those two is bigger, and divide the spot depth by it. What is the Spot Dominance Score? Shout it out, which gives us -0.1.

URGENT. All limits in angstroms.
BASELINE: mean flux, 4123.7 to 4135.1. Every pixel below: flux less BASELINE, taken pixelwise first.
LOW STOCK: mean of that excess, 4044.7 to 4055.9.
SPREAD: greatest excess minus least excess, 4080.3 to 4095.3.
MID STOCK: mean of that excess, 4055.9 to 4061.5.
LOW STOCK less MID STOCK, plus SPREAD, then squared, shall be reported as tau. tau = 0.5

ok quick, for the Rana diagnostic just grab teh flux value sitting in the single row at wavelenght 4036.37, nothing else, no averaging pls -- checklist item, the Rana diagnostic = 1.937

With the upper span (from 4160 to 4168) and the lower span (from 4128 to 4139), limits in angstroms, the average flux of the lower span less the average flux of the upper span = -0.26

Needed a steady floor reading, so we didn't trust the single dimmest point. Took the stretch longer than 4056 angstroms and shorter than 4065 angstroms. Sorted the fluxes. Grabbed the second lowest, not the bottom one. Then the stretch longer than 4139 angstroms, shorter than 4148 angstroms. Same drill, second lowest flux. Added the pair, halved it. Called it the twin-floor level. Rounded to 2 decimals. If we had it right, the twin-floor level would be 1.79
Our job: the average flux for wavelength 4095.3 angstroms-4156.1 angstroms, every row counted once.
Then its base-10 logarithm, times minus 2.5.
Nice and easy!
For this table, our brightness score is -0.692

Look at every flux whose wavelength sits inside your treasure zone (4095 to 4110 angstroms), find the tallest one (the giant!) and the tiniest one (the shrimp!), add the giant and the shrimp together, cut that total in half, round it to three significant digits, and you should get 1.67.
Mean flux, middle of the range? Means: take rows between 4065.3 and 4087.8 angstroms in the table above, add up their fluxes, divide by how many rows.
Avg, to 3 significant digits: 1.78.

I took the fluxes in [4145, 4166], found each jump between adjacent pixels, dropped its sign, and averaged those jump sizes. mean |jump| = 0.057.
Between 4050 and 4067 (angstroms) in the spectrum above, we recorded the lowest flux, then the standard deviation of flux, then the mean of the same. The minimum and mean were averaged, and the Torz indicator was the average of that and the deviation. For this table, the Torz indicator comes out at 0.96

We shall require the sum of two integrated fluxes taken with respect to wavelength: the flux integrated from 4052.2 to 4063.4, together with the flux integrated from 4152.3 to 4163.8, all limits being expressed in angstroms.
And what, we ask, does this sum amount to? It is 43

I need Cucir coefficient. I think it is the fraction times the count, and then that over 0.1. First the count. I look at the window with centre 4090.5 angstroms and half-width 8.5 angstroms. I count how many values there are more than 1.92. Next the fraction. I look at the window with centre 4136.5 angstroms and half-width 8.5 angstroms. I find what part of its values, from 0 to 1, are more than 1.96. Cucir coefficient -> 20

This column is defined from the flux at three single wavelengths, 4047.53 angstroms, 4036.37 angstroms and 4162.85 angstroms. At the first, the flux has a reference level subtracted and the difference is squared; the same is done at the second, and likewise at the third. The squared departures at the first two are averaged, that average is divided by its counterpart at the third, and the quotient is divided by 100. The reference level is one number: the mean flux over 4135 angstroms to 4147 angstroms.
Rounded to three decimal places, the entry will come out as 0.013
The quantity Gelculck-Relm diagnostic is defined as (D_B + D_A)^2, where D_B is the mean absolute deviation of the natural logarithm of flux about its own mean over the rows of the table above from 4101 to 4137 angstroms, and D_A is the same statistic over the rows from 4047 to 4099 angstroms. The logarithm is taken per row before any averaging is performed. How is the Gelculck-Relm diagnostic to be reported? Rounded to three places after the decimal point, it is 0.041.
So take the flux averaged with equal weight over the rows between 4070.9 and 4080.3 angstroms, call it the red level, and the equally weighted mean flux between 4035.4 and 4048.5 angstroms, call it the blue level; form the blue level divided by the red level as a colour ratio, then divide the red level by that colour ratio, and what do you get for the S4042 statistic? 1.3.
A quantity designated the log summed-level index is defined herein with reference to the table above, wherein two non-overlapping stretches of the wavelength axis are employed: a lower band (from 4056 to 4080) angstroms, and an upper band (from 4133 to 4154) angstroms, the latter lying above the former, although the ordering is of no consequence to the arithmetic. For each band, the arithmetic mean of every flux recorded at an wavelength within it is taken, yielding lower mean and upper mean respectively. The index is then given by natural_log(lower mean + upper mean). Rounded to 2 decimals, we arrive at 1.29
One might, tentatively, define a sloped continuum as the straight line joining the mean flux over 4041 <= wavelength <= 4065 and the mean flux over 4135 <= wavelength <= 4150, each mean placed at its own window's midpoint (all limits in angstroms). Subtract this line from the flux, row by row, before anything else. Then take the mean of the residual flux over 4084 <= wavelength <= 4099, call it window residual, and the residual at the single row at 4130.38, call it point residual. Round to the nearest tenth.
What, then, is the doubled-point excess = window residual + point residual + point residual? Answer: -0.3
